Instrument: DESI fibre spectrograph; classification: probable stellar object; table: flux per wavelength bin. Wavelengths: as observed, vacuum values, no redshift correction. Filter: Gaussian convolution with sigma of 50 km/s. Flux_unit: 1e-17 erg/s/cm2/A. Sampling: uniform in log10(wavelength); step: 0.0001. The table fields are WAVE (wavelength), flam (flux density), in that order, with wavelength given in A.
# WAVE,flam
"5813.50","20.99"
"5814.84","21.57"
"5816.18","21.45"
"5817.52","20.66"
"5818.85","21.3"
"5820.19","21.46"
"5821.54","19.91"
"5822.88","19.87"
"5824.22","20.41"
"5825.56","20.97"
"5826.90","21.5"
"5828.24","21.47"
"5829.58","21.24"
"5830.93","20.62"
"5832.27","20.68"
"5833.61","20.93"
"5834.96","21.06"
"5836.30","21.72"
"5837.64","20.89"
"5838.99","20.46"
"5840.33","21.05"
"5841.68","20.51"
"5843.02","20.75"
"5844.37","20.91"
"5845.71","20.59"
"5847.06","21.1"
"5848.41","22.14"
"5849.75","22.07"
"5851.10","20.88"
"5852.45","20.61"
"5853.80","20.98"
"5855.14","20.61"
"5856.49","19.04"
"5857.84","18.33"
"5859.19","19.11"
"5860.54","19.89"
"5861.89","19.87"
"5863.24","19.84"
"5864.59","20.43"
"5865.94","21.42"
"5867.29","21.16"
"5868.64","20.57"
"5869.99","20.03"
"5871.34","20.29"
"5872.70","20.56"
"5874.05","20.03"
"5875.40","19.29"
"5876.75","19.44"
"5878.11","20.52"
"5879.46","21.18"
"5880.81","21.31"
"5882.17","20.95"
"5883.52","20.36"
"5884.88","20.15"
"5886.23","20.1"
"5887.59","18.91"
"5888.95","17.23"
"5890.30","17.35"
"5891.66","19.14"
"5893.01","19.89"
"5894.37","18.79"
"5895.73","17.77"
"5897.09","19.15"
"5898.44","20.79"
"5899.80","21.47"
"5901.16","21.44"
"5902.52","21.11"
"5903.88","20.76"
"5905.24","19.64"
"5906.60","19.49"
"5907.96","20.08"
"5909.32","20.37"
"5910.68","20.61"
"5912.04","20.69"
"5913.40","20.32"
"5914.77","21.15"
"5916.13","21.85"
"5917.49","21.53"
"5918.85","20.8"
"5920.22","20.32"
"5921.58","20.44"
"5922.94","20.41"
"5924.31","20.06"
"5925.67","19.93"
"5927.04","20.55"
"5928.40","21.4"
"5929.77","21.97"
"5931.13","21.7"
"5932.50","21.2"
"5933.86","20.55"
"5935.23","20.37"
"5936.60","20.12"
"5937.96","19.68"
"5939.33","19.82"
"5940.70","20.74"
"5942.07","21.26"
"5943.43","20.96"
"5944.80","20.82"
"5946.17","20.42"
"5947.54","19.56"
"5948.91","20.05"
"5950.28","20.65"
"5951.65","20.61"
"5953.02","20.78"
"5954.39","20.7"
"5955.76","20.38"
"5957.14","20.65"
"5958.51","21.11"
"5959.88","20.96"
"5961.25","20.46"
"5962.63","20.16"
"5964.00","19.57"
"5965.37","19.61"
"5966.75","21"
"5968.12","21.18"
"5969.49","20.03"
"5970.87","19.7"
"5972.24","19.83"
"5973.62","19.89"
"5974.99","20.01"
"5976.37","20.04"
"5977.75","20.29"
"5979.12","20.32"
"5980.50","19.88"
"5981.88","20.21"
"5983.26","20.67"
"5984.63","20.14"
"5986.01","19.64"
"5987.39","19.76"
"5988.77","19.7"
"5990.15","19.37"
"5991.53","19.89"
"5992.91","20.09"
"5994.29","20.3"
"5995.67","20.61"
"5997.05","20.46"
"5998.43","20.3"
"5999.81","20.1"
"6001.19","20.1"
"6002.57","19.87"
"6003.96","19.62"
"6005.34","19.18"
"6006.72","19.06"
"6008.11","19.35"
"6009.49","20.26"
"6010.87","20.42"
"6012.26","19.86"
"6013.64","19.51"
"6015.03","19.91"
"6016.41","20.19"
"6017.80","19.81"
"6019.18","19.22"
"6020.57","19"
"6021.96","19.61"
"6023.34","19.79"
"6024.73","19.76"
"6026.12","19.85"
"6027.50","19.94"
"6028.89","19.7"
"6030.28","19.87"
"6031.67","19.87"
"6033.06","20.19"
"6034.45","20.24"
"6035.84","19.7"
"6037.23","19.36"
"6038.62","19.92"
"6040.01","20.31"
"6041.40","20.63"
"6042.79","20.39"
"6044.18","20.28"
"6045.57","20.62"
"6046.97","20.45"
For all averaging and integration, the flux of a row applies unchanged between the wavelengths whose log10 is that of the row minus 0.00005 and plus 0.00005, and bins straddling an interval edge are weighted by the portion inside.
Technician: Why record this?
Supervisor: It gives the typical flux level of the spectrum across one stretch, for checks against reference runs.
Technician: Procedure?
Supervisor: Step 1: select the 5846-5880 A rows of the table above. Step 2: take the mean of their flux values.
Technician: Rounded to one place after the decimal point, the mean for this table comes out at 20.4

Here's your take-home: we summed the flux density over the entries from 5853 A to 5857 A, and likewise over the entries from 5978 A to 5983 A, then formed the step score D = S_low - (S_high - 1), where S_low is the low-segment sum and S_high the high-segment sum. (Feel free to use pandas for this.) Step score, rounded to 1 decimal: 1.2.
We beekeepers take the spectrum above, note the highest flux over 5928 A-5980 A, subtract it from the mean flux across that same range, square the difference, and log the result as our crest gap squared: 2.2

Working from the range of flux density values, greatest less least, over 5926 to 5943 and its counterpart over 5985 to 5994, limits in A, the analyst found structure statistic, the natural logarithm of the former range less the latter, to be 0.45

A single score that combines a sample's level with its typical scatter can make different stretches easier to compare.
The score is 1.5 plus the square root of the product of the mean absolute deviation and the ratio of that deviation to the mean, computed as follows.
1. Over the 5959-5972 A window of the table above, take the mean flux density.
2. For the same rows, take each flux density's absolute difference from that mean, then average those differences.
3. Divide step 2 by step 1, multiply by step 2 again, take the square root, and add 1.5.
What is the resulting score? 1.62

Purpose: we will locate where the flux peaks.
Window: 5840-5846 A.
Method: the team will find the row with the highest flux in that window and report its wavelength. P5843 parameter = 5840.33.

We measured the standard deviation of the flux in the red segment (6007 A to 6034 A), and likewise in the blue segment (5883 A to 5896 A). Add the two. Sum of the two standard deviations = 1.5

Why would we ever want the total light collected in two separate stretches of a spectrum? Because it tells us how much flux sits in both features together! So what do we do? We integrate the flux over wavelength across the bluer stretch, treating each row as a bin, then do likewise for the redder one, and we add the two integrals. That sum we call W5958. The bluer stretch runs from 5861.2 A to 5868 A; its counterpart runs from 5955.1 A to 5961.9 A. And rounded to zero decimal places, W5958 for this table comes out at 281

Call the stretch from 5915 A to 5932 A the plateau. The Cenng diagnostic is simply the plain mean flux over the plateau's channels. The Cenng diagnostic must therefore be 20.9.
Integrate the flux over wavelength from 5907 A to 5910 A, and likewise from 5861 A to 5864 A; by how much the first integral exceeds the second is 1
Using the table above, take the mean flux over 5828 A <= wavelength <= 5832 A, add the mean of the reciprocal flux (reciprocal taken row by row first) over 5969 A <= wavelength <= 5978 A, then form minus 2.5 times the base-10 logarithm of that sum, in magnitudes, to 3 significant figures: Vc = -3.31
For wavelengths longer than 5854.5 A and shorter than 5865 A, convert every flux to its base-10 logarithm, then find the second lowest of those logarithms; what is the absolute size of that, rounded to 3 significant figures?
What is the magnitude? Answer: 1.28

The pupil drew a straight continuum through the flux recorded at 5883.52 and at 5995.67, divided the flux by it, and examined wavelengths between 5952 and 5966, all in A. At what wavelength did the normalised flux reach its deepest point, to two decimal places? 5964.00 A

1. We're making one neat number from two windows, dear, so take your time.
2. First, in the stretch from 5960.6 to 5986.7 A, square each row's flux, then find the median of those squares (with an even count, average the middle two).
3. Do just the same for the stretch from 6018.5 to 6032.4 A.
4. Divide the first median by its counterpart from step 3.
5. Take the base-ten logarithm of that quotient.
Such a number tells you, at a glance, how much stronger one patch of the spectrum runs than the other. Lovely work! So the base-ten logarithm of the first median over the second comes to 0.012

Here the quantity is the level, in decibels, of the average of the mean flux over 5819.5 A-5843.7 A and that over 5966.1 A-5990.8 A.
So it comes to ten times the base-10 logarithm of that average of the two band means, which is 13.1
